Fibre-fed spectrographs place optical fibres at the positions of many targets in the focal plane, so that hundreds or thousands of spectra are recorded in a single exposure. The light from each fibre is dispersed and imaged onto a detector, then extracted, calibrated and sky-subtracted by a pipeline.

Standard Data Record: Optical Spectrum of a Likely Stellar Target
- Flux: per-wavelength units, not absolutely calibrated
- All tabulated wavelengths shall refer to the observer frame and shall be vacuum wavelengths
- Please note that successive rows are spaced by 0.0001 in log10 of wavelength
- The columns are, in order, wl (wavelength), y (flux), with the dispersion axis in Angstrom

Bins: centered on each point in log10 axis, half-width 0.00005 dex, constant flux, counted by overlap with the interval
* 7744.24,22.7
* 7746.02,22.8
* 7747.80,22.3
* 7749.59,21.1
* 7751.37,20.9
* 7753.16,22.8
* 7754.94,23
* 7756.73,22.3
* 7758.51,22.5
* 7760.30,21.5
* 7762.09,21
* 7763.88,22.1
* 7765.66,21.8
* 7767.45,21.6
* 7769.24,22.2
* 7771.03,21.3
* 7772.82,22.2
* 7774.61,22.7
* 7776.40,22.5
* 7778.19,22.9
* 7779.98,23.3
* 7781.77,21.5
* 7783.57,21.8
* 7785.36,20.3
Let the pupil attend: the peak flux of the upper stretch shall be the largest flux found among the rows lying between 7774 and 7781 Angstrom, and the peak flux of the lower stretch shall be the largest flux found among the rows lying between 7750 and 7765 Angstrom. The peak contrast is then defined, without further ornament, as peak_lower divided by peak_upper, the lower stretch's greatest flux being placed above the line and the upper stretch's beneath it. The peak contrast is 0.987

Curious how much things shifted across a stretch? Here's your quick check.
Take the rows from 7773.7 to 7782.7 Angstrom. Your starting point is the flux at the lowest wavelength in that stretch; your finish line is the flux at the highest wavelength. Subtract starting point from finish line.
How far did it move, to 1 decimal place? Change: -1.2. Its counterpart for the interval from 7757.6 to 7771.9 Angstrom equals -1.2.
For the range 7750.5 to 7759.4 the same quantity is 1.6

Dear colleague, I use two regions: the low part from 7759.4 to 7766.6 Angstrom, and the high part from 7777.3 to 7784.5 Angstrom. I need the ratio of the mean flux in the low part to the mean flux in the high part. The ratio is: 0.97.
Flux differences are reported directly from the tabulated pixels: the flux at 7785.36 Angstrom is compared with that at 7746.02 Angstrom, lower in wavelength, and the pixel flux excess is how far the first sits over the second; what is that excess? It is -2.5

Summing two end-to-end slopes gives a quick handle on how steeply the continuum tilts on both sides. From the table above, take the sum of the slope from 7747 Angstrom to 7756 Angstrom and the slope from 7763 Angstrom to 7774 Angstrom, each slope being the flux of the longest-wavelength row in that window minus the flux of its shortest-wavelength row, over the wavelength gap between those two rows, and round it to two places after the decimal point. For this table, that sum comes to 0.11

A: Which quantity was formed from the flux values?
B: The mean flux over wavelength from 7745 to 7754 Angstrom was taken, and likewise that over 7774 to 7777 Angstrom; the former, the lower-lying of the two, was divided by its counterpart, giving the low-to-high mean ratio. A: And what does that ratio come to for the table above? 0.973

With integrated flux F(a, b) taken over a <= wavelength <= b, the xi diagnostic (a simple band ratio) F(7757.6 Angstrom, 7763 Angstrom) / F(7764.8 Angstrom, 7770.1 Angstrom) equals 1.0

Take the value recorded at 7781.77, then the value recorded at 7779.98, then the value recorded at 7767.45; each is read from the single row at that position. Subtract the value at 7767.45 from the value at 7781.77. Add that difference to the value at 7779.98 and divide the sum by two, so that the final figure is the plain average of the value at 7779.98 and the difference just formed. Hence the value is 11.6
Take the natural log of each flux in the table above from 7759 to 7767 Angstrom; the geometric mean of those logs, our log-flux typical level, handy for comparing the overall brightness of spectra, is 3.072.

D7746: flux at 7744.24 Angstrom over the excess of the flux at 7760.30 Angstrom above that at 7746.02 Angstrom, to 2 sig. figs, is -17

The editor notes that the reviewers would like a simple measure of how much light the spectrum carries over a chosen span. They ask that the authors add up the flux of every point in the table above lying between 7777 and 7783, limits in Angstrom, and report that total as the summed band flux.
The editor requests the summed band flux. 68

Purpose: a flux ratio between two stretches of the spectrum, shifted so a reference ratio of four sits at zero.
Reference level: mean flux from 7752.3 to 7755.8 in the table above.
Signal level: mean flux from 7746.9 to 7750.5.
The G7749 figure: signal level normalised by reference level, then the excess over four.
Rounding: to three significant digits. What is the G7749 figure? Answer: -3.05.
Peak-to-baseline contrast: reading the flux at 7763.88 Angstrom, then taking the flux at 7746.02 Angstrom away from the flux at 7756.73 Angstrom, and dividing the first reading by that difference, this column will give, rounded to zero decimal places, -44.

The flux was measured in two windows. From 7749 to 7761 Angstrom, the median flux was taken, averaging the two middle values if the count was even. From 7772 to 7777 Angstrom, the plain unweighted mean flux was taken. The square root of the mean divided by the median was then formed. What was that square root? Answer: 1.004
